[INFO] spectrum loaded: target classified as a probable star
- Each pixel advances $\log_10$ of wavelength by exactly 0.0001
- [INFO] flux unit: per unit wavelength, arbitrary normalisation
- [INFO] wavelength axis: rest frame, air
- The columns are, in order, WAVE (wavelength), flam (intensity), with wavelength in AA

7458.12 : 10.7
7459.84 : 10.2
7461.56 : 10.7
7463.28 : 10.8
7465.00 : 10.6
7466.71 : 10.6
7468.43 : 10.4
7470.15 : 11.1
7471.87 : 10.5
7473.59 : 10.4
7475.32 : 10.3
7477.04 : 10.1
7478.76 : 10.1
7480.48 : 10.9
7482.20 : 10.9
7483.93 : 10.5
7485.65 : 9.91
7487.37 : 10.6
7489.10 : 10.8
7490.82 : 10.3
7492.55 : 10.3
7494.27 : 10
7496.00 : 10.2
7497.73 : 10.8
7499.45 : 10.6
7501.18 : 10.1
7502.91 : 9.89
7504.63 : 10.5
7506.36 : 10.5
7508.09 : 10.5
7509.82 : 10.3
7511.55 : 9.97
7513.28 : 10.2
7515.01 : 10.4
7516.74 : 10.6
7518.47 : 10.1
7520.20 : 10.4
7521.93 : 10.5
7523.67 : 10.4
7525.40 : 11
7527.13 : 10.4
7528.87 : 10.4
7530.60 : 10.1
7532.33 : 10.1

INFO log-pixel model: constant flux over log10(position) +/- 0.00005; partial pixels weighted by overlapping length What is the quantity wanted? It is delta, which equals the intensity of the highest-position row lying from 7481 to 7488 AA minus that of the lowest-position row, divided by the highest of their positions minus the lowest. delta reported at -0.058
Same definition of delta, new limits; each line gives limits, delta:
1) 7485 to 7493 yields 0.057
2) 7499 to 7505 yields -0.019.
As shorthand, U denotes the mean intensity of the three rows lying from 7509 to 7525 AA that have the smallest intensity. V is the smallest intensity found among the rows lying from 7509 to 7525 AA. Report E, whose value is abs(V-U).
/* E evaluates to 0.12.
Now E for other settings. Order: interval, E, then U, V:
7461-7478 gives 0.17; 10.3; 10.1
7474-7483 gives 0.07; 10.2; 10.1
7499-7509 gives 0.27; 10.2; 9.89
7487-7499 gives 0.17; 10.2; 10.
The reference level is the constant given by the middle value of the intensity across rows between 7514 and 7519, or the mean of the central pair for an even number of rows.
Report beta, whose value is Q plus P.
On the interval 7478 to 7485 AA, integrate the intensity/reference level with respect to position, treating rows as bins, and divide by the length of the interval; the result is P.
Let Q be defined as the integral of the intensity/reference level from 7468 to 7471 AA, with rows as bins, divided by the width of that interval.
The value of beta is 2.056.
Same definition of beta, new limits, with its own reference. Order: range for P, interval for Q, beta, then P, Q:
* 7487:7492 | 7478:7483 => 2.037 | 1.013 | 1.024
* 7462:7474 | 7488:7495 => 2.020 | 1.024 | 0.997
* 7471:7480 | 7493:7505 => 1.981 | 0.991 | 0.990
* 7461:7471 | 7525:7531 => 2.035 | 1.029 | 1.006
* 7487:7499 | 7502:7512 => 1.992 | 1.002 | 0.989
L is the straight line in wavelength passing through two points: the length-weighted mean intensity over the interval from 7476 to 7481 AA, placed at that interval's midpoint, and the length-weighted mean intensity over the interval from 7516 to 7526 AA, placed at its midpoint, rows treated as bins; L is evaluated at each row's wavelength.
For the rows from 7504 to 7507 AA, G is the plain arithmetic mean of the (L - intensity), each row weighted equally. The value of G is -0.07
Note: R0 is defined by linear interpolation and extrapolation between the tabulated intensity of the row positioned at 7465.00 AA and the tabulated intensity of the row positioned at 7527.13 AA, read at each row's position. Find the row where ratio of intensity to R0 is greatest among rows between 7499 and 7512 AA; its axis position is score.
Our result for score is 7499.45 AA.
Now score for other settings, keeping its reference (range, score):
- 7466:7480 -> 7470.15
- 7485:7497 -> 7489.10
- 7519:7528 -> 7525.40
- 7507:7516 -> 7508.09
